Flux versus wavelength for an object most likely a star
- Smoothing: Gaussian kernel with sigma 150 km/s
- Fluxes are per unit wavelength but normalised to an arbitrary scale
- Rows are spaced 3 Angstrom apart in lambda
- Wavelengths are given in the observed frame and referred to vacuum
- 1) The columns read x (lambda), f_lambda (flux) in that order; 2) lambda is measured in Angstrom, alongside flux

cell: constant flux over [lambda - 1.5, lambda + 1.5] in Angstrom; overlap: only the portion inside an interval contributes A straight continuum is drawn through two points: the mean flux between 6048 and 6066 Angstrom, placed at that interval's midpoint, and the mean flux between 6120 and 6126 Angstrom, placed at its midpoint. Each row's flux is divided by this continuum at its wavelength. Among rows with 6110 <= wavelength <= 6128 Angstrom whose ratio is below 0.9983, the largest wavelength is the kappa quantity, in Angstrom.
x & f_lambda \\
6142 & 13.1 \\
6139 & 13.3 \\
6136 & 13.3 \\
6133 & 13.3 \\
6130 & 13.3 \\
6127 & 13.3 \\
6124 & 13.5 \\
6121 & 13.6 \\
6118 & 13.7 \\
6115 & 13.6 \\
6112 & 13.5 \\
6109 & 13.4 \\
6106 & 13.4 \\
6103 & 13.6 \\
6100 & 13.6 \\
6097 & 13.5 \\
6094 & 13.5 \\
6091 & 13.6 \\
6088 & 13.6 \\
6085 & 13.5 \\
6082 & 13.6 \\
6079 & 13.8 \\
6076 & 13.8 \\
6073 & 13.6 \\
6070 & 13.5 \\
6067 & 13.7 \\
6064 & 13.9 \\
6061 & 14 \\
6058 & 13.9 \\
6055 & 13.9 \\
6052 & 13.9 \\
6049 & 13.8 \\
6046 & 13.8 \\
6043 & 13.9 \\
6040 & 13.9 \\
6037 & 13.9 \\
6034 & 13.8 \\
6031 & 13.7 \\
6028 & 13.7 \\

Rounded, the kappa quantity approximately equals 6127 Angstrom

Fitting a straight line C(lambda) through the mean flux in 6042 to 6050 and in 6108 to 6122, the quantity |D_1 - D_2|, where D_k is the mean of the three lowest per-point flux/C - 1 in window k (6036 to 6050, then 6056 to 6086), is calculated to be 0.013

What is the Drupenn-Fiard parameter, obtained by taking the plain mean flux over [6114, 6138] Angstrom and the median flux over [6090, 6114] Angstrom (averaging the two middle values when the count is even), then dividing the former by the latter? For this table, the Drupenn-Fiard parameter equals 0.996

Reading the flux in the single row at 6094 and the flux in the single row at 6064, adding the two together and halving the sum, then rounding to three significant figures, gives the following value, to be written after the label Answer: 13.7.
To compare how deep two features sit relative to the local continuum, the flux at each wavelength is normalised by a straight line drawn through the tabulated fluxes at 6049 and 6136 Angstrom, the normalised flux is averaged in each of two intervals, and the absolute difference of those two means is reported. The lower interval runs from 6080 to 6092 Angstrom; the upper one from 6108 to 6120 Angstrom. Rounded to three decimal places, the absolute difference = 0.010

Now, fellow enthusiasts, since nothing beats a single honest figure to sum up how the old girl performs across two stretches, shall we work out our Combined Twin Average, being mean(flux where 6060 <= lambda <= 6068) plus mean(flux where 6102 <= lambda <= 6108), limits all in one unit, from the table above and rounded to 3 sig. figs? 27.4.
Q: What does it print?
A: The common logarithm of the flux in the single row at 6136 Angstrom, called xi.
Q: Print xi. 1.124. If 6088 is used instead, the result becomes 1.134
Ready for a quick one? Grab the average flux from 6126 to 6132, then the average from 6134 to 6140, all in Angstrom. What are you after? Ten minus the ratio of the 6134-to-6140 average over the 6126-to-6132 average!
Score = 9.00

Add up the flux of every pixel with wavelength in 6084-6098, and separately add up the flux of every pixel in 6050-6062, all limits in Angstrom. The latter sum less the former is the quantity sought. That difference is -12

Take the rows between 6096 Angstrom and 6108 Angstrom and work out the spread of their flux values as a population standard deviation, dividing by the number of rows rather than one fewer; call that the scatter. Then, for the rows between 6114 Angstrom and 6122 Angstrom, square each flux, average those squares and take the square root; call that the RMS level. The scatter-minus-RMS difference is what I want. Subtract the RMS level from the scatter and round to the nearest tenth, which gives -13.6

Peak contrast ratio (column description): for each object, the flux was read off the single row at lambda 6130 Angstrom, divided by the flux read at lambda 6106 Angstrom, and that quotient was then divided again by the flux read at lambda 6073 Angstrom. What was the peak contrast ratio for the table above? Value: 0.0730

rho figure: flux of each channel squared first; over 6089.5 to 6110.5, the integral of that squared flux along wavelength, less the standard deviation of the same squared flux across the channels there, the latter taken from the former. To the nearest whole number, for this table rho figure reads 3833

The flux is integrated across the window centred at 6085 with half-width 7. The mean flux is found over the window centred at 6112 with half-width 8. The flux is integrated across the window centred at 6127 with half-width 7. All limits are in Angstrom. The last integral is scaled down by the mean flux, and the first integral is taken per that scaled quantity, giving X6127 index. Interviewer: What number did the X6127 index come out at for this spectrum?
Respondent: 13.7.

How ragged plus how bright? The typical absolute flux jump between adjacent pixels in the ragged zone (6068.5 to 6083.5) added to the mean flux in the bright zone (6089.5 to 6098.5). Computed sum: 13.7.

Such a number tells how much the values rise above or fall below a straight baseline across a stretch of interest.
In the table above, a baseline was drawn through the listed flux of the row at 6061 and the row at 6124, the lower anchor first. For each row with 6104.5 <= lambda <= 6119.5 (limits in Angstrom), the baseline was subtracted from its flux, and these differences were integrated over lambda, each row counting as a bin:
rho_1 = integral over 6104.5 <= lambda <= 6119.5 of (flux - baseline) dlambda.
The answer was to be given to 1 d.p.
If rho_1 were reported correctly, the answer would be -1.1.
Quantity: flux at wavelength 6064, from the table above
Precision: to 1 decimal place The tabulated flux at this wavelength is 13.9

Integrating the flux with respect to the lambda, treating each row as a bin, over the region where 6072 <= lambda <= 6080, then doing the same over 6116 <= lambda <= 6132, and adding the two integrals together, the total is 326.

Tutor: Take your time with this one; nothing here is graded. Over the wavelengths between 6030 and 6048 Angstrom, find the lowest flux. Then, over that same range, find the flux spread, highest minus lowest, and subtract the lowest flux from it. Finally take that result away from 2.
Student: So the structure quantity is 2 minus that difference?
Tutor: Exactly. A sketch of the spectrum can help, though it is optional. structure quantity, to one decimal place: 15.5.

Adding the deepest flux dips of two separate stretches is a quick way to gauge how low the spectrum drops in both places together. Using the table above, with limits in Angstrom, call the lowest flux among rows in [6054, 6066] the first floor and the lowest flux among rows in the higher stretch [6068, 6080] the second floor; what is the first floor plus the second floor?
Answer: 27.4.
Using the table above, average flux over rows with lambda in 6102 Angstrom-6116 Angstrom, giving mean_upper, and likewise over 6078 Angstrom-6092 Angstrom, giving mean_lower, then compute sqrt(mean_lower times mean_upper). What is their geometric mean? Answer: 13.6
